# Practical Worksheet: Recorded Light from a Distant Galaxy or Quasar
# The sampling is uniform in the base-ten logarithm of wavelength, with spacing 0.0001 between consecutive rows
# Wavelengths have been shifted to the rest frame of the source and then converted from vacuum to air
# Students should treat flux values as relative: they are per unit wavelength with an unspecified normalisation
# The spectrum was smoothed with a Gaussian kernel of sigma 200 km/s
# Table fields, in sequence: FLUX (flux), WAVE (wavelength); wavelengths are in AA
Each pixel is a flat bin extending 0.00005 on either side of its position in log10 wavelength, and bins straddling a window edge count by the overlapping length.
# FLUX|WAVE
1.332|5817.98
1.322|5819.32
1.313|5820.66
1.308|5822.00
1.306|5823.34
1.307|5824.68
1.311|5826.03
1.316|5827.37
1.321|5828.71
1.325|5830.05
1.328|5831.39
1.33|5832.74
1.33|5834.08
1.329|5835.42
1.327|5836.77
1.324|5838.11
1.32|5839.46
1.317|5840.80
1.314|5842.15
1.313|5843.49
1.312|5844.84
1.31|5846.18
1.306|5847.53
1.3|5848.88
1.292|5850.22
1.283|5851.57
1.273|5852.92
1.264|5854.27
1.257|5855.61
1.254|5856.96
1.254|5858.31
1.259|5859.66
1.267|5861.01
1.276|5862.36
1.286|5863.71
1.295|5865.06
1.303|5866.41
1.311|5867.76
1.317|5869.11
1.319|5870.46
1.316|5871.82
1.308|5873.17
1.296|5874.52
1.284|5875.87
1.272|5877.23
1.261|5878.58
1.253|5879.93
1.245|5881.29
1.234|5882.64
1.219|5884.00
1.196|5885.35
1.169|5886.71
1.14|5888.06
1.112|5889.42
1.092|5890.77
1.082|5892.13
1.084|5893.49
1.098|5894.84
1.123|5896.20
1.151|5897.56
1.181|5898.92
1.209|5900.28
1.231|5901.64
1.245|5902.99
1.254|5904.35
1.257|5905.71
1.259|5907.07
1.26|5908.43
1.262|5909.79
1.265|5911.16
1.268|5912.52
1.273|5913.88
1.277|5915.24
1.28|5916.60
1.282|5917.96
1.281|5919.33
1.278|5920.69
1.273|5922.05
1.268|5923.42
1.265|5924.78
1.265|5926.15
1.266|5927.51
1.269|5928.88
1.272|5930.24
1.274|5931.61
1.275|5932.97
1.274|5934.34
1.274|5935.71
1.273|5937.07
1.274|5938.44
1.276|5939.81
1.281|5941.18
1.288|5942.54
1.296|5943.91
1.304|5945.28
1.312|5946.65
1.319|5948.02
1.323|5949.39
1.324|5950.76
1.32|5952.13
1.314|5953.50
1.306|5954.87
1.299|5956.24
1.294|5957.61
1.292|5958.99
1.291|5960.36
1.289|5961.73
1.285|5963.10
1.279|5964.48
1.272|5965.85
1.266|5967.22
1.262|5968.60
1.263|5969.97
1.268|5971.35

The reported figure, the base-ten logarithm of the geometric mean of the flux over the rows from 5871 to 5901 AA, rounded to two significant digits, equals 0.077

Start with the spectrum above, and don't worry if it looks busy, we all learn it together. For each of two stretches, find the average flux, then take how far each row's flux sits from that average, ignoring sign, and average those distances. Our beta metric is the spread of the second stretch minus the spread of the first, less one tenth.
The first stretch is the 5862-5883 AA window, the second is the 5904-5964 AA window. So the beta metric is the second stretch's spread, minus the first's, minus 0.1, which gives -0.107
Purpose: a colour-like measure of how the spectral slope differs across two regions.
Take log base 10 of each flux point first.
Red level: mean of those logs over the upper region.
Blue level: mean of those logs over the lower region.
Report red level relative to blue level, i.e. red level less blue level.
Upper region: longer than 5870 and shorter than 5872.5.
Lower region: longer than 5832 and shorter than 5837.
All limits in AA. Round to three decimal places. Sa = -0.004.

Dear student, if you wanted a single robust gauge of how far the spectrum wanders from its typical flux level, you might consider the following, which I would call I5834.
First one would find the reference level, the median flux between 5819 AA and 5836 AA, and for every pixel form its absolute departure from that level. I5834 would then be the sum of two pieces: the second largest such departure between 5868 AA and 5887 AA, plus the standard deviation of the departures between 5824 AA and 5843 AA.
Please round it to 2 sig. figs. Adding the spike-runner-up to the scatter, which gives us 0.13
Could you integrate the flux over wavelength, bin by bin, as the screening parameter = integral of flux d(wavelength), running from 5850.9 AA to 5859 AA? 10.2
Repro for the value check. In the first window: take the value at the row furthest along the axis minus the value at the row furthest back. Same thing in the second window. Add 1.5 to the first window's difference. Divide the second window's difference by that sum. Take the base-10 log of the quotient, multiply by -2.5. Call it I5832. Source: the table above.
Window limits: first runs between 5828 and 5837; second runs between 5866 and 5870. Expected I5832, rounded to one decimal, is 5.1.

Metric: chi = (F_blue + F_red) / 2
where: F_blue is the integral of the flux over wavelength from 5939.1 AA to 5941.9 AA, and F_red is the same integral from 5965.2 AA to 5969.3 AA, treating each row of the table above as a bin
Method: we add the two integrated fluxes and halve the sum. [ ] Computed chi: 4.4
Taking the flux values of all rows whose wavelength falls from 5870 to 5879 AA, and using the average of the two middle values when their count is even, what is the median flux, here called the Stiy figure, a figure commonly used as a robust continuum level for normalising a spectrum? 1.30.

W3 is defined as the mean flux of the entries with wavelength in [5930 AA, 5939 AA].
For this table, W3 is 1.27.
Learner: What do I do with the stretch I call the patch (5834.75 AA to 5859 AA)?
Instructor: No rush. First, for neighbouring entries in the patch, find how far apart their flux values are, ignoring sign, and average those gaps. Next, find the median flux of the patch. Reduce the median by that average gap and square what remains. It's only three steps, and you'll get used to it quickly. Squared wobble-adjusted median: 1.70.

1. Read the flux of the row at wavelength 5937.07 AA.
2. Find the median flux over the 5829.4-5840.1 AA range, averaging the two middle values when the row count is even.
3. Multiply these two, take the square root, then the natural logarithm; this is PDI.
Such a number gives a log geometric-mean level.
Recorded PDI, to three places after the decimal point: 0.262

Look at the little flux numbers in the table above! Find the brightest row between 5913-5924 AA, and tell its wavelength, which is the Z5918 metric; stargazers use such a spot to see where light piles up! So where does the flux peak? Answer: 5917.96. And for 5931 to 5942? 5941.18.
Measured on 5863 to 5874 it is 5870.46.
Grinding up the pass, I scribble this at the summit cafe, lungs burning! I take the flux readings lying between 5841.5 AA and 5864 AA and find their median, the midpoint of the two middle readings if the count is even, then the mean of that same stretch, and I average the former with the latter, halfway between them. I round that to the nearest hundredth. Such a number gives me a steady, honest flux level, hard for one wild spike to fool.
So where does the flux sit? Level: 1.28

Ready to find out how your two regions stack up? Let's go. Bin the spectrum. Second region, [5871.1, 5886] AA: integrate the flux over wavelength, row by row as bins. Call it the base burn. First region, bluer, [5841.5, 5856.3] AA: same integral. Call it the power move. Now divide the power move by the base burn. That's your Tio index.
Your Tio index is 1.0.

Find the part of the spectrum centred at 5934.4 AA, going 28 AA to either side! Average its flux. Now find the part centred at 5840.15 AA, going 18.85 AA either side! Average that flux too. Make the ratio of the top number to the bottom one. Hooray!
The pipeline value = 0.984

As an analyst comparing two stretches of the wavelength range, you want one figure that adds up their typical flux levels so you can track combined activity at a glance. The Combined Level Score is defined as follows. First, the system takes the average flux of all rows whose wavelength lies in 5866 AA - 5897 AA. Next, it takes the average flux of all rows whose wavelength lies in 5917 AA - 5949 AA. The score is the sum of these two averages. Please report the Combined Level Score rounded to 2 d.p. 2.50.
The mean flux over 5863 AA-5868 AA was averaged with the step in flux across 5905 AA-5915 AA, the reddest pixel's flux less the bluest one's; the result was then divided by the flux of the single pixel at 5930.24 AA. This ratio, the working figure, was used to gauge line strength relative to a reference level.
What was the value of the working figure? 0.517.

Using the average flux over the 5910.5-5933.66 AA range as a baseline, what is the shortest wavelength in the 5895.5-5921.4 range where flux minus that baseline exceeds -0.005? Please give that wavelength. 5912.52 AA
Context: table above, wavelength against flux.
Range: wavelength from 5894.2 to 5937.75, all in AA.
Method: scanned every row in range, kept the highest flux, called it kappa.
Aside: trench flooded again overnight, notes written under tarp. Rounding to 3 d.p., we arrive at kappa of 1.282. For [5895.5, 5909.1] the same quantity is 1.260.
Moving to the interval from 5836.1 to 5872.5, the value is 1.327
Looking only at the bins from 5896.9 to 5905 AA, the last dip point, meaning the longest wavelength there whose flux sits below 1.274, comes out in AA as 5904.35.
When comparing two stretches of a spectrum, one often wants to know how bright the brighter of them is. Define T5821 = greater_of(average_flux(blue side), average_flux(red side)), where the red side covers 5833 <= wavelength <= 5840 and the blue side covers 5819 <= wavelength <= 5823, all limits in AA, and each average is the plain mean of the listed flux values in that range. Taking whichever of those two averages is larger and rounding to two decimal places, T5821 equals 1.33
